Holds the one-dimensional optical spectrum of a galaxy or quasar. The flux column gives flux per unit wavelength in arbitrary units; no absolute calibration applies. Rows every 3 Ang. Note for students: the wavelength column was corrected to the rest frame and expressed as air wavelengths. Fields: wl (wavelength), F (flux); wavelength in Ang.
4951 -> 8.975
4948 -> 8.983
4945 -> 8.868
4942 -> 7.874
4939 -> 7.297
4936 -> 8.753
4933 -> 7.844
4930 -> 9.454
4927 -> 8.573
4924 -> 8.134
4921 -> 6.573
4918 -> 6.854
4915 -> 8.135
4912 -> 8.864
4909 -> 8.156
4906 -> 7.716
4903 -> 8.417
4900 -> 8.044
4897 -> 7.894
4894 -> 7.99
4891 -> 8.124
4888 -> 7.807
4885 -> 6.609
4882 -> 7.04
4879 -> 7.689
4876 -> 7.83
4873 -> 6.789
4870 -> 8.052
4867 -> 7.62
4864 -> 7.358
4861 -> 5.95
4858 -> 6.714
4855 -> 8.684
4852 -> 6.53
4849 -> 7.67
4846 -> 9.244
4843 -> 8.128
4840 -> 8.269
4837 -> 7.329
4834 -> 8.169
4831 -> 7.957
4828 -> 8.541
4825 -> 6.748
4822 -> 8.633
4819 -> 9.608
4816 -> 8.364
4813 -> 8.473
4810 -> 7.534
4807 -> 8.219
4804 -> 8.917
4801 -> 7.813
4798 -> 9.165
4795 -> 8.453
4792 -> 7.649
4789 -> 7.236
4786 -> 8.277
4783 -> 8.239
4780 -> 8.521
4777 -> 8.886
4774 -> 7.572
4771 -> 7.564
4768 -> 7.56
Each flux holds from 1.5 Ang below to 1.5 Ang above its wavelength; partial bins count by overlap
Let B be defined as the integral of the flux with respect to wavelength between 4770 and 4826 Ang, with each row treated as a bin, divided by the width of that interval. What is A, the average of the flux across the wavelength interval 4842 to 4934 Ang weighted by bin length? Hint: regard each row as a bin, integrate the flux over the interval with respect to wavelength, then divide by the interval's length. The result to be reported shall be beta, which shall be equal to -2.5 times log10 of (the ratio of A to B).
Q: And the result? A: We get 0.06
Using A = 7.76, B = 8.2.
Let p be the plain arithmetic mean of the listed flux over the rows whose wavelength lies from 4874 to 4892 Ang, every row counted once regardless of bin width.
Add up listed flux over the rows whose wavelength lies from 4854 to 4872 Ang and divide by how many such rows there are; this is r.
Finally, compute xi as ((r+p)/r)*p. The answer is 15.2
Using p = 7.52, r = 7.40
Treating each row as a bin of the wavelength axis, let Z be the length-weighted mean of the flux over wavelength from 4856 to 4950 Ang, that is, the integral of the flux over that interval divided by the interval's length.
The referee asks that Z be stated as 7.82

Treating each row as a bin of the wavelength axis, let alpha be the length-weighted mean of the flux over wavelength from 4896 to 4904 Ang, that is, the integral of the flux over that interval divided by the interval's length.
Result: 8.11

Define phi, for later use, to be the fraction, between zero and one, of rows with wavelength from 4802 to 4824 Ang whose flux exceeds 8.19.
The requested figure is 0.9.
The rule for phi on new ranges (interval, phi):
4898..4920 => 0.3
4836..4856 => 0.4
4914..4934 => 0.3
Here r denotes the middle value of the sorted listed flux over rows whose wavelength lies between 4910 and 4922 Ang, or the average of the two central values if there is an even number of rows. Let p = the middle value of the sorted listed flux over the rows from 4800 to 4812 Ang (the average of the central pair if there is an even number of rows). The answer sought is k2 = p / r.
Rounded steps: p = 8.02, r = 7.49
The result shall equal 1.07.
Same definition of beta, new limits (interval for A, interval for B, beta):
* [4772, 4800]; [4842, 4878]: -0.09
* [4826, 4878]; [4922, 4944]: 0.08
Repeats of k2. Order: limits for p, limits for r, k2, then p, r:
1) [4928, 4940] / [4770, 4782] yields 1.03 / 8.30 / 8.05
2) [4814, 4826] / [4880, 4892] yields 1.14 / 8.50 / 7.42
